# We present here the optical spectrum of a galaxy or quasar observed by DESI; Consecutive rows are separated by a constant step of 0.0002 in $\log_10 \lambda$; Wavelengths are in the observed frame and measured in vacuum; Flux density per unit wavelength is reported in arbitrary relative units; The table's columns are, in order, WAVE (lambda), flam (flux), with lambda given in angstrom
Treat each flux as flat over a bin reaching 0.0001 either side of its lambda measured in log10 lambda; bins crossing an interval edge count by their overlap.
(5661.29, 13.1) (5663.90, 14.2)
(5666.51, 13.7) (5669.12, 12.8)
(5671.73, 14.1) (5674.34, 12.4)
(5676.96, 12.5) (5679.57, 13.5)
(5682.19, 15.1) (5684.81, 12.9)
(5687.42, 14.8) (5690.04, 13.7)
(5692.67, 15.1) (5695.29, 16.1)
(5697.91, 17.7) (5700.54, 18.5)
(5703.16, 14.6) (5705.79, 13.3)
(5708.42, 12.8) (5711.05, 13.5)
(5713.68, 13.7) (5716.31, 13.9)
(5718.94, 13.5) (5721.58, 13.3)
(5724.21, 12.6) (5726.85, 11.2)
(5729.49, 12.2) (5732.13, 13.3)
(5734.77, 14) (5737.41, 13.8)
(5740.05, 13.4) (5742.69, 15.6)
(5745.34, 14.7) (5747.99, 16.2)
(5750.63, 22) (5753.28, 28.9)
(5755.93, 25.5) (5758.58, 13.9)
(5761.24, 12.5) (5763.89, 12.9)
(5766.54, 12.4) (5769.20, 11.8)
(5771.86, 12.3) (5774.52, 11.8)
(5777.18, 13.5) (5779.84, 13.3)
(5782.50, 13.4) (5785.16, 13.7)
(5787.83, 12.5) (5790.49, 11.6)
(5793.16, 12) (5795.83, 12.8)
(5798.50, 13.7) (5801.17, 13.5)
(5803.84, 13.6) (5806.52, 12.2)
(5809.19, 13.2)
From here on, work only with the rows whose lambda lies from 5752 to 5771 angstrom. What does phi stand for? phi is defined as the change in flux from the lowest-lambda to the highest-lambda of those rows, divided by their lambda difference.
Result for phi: -1.07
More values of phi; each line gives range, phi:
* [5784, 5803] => -0.01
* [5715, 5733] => -0.04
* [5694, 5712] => -0.16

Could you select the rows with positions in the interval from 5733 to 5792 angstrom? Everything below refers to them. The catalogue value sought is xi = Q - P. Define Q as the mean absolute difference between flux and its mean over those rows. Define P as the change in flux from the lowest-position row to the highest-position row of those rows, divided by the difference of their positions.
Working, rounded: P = -0.04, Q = 3.0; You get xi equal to 3.1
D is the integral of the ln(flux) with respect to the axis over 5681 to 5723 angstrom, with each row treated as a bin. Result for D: 112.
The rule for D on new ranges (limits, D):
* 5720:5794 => 195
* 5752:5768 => 45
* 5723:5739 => 41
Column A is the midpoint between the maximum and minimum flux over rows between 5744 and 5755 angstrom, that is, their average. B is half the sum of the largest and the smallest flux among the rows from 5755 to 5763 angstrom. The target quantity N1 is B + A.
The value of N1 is 41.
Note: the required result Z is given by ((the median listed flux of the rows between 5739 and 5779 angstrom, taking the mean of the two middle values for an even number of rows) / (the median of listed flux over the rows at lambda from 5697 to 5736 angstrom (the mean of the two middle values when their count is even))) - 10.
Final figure -9.00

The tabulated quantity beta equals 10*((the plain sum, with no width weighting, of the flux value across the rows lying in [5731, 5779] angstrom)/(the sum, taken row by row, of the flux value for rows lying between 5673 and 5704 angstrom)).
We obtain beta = 16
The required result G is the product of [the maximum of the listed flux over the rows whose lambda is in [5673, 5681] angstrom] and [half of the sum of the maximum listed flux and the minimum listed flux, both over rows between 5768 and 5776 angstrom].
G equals 163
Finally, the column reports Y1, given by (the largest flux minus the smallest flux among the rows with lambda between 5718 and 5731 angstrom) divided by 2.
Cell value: 1.15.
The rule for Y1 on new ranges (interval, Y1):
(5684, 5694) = 1.10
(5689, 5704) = 2.40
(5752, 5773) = 8.55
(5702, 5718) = 0.90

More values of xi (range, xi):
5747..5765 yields 5.9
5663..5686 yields 0.8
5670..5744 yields 1.1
